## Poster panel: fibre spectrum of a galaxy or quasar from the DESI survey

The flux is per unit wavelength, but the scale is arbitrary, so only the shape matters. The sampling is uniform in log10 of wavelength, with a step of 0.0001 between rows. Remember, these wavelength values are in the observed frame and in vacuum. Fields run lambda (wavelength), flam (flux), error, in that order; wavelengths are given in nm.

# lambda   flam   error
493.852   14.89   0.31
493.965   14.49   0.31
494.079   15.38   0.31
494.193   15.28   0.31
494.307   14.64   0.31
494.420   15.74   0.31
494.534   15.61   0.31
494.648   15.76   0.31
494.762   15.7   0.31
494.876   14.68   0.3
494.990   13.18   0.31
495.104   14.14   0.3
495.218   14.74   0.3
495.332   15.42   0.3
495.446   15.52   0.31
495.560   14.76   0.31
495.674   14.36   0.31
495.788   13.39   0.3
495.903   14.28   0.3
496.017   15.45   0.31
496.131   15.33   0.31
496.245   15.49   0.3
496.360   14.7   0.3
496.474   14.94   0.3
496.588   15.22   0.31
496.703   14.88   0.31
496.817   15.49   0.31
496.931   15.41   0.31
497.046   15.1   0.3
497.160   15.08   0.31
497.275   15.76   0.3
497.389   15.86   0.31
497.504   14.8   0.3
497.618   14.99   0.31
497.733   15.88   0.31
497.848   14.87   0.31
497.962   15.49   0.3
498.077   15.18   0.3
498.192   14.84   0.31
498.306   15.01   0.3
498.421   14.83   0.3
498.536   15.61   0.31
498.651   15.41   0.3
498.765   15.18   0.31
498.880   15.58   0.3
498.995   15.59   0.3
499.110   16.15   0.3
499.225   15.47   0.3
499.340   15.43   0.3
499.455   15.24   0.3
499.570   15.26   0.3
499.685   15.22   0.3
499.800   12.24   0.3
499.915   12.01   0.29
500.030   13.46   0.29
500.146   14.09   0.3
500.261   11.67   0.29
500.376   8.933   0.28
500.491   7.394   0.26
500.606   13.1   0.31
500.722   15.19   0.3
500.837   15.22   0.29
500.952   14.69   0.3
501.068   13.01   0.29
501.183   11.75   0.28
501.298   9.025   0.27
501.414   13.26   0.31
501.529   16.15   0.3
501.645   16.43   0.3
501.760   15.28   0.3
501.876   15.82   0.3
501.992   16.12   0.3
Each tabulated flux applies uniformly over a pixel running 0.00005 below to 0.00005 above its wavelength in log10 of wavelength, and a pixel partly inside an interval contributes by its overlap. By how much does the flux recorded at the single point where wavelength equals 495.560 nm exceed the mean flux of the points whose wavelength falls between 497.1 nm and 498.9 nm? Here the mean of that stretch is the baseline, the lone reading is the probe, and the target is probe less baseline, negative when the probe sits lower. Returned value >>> -0.51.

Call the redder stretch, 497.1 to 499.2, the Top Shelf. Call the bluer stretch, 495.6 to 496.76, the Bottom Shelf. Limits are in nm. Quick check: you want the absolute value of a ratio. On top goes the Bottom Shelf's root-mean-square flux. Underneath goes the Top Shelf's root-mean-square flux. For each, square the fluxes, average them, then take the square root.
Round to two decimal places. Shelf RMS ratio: 0.97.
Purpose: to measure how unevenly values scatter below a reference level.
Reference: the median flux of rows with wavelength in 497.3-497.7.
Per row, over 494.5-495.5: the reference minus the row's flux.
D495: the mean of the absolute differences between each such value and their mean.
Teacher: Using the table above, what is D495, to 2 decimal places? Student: 0.70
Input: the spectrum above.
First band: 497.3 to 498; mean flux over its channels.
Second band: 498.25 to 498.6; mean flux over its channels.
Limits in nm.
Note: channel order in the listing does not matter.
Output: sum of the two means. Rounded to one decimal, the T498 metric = 30.5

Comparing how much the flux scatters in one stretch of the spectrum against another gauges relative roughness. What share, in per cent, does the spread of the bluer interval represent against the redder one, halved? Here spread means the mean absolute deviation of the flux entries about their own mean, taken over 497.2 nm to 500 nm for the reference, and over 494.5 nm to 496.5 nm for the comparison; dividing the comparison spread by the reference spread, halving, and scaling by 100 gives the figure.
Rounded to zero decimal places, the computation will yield 52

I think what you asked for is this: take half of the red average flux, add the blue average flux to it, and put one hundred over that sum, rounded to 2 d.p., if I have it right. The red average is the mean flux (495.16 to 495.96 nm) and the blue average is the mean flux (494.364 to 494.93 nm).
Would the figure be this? 4.38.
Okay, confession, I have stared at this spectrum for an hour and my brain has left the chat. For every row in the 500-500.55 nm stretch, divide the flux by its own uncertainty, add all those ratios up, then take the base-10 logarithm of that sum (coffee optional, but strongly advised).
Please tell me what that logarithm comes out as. 2.29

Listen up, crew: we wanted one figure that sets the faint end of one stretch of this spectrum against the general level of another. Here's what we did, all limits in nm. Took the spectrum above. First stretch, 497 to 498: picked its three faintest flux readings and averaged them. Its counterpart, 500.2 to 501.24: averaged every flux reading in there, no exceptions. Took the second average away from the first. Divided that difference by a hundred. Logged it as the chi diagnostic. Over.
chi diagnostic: 0.03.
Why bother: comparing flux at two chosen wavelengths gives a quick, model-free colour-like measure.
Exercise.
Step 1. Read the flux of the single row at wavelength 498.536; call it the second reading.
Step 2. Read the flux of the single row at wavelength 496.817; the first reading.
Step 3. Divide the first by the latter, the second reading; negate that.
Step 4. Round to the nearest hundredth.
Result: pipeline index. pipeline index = -0.99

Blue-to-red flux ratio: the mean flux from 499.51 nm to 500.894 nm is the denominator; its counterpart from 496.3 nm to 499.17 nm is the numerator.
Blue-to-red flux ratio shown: 1.19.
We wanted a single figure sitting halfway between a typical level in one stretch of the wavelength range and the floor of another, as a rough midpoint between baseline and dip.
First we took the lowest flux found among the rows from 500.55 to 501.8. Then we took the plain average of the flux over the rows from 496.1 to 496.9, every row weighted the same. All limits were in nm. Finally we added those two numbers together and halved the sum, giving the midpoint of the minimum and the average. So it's 12.1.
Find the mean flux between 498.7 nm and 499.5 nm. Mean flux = 15.5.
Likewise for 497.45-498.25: 15.2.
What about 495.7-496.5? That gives 14.8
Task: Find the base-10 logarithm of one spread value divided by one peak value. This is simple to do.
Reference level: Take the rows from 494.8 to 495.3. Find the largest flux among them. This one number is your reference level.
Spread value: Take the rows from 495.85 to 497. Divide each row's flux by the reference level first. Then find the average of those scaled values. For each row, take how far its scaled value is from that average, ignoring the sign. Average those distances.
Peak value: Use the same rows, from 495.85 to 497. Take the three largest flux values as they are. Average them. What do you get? -2.83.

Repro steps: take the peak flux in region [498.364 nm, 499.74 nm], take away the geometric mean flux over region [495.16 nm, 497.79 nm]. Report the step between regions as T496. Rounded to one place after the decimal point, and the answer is 1.1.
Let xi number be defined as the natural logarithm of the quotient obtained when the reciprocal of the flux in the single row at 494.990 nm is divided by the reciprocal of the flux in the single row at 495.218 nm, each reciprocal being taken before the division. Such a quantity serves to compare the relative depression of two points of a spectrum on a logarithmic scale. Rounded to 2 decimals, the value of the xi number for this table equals 0.11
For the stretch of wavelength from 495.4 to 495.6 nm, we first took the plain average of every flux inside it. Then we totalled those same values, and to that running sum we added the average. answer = 45.4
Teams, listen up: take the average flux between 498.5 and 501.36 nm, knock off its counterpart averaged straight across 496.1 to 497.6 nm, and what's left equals -1.6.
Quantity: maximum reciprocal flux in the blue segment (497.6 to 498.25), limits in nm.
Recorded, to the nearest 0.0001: 0.0674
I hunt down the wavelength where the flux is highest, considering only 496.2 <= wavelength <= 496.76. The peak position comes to 496.245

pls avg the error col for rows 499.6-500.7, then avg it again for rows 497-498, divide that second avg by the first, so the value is 1.05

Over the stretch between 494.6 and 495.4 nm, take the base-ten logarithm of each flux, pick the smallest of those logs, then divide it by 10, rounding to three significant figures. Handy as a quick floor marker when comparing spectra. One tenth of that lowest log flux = 0.112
